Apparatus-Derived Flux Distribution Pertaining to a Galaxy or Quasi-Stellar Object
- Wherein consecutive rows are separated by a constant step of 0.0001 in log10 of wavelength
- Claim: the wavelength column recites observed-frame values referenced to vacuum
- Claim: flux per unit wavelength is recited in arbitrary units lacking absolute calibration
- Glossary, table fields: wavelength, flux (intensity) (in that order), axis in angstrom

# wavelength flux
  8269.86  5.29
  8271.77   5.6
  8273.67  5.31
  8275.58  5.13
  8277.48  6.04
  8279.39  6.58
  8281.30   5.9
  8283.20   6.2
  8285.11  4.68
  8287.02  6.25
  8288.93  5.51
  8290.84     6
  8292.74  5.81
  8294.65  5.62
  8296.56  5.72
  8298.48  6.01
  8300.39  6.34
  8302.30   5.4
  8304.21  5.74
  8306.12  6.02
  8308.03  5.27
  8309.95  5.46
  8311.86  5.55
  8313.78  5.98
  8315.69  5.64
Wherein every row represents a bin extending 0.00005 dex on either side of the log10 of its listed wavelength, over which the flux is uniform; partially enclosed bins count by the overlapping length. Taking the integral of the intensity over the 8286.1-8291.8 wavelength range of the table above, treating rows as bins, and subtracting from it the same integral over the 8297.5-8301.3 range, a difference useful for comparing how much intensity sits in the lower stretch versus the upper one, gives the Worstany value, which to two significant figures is 10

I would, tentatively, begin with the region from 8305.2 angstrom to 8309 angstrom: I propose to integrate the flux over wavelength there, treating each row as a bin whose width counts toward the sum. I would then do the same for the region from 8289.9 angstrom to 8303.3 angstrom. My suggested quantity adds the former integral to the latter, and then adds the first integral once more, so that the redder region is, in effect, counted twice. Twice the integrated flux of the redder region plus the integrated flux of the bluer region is 121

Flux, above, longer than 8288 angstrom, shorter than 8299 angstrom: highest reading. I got 6.01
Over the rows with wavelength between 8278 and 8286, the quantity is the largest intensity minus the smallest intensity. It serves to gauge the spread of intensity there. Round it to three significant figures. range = 1.90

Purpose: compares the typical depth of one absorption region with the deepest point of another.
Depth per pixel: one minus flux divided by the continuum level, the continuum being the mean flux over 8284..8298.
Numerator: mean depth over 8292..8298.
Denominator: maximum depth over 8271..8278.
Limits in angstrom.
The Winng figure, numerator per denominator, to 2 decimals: -0.12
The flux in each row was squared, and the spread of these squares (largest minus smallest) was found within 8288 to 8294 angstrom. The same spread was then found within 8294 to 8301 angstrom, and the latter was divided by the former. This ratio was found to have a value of 1.5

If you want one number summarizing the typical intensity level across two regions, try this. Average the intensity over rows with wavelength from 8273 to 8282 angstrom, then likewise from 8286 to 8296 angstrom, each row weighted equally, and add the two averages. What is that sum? 11.6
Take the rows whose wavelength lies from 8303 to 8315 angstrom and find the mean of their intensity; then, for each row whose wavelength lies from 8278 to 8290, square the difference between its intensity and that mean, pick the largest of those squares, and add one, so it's 2.0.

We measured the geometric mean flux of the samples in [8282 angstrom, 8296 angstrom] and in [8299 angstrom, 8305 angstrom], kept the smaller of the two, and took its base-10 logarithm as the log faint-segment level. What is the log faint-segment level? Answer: 0.756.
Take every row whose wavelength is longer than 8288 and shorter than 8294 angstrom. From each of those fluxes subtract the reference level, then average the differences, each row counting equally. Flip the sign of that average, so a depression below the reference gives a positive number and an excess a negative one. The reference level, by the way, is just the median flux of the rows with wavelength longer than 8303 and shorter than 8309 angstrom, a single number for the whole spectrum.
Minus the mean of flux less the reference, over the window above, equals -0.03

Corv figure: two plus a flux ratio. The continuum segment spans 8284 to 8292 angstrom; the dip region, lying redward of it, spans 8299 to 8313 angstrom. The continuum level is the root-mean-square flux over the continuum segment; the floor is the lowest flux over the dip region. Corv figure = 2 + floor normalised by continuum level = 2.93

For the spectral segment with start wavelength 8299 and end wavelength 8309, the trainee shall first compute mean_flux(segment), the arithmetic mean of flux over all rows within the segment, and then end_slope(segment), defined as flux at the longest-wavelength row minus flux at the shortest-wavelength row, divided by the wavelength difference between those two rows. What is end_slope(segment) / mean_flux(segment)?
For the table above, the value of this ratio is -0.024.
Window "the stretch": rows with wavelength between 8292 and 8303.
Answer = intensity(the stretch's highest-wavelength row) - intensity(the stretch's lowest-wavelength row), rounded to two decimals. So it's -0.41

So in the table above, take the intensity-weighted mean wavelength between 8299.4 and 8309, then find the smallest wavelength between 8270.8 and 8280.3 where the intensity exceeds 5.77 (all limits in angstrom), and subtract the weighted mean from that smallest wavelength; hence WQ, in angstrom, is -26.6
